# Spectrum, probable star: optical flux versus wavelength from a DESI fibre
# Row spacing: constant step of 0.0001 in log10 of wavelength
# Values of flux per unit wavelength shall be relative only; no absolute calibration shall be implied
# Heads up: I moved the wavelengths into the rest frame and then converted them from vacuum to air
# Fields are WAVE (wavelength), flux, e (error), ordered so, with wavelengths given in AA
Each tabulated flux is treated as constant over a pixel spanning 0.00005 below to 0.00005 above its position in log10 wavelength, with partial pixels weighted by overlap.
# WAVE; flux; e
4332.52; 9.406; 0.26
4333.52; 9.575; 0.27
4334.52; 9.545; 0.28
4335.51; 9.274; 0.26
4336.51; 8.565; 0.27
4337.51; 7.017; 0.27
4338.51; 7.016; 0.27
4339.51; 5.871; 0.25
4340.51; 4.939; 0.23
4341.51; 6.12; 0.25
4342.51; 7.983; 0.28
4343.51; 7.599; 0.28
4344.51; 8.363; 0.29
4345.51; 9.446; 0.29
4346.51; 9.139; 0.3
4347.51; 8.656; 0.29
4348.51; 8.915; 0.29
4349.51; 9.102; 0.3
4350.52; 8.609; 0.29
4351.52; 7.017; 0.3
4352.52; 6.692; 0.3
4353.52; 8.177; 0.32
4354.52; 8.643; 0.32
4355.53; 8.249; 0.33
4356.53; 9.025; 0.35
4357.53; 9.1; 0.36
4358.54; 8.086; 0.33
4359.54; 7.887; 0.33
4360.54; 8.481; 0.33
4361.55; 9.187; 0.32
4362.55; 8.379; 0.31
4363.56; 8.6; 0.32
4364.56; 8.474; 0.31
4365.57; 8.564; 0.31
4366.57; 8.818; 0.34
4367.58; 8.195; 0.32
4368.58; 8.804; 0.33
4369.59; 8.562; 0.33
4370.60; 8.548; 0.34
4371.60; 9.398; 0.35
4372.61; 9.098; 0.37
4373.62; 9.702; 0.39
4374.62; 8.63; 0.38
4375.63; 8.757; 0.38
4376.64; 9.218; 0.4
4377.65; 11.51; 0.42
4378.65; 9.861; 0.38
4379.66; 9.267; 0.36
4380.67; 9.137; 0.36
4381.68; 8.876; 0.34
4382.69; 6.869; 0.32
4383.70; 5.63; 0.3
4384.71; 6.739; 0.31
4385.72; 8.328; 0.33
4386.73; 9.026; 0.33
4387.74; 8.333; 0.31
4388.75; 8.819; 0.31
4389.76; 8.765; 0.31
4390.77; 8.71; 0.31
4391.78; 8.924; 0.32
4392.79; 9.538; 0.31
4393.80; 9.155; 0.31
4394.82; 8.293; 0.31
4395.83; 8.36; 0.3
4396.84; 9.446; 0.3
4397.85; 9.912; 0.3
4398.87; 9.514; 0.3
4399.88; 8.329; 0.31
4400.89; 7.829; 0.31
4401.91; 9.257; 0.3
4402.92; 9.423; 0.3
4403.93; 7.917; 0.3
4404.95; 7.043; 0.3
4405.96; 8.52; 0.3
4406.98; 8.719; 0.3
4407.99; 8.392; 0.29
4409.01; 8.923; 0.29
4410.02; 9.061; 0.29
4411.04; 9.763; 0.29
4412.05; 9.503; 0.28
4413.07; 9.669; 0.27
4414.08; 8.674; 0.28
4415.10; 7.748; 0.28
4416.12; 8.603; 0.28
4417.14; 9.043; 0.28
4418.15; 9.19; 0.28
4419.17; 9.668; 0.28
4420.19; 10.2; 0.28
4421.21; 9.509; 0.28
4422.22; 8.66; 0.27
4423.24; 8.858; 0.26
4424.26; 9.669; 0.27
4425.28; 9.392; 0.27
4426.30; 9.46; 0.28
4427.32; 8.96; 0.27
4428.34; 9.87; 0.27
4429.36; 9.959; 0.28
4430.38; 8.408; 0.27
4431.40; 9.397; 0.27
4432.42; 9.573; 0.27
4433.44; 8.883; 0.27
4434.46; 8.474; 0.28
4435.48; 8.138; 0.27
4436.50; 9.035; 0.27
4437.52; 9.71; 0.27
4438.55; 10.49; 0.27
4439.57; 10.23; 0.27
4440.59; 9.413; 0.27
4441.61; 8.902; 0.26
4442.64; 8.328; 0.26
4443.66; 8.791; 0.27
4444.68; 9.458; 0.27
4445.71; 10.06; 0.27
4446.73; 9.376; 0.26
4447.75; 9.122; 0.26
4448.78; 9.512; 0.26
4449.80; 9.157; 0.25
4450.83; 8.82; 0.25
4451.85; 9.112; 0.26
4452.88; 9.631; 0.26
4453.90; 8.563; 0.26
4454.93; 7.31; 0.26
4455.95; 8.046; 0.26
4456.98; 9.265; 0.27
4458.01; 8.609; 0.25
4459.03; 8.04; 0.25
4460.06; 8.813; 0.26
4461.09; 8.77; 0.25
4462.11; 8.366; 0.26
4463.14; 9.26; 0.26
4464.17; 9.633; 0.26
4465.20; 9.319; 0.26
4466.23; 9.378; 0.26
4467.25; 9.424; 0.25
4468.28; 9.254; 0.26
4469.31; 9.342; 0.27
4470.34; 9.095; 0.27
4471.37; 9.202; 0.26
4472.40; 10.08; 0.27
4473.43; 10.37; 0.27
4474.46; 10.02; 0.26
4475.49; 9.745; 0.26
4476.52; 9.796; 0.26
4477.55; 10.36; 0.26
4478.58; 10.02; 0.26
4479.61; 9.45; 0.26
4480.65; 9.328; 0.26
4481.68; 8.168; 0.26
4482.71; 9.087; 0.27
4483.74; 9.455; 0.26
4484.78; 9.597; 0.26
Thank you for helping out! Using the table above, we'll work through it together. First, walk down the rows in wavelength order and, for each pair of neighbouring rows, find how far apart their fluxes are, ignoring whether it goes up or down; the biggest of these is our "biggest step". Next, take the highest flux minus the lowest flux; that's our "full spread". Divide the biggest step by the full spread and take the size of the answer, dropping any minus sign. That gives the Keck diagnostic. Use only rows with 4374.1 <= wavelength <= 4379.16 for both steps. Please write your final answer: 0.80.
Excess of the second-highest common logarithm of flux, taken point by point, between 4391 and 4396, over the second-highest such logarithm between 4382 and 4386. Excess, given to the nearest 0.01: 0.12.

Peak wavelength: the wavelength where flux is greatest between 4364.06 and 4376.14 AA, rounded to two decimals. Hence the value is 4373.62 AA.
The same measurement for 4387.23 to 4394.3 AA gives 4392.79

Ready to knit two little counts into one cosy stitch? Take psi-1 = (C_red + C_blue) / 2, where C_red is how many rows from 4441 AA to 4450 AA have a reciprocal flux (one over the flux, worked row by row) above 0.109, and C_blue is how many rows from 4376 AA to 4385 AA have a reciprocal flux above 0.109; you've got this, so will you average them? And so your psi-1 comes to 5.0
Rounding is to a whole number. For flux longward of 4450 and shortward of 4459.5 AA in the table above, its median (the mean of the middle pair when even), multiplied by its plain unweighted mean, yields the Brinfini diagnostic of 74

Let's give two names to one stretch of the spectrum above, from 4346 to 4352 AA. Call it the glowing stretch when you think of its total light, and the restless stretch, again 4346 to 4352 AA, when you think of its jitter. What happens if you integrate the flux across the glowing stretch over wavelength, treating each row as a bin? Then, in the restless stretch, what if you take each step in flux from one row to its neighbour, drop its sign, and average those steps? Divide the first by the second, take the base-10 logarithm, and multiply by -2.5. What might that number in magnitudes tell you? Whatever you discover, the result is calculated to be -4.83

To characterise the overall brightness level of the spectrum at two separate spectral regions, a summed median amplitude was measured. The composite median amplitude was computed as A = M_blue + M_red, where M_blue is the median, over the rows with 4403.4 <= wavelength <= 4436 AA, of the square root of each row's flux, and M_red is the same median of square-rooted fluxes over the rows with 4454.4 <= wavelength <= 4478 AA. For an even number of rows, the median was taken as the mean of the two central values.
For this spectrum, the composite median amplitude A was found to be 6.04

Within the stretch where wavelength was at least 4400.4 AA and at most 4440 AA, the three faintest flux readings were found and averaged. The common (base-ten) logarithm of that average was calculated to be 0.877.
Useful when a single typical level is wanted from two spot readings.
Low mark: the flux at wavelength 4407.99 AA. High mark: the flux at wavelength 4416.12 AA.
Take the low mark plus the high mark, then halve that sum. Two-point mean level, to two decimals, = 8.50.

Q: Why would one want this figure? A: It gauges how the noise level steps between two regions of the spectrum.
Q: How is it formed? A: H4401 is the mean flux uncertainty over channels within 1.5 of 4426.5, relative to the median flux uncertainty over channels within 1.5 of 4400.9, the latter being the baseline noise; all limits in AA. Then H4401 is 0.88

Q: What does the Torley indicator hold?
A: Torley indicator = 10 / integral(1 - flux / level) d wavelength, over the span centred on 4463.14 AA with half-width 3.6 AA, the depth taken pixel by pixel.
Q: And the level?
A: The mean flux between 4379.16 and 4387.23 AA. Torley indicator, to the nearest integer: -10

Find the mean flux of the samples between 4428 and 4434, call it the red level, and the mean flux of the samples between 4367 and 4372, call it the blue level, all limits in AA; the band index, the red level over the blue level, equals 1.07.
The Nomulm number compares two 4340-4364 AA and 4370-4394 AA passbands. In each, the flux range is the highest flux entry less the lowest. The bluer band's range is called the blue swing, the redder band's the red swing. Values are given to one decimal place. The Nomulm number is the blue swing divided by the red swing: 0.8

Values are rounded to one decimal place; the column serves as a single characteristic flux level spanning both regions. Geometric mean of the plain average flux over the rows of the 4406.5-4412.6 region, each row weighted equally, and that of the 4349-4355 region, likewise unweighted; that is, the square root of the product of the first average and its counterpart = 8.5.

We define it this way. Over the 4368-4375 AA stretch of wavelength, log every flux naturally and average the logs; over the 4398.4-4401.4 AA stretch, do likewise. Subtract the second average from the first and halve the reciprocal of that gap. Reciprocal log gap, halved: 10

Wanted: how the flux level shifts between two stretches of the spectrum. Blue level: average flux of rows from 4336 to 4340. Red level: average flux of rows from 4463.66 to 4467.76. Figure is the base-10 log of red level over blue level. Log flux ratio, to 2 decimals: 0.12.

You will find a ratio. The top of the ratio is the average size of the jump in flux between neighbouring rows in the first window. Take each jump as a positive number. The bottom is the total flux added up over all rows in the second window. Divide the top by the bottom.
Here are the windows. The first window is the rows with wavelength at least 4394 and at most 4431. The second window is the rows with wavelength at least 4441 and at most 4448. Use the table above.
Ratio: 0.010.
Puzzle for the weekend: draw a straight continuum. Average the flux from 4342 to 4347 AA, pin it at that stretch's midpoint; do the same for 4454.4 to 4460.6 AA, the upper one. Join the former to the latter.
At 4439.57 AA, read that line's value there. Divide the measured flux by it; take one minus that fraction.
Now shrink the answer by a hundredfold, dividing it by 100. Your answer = -0.0022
